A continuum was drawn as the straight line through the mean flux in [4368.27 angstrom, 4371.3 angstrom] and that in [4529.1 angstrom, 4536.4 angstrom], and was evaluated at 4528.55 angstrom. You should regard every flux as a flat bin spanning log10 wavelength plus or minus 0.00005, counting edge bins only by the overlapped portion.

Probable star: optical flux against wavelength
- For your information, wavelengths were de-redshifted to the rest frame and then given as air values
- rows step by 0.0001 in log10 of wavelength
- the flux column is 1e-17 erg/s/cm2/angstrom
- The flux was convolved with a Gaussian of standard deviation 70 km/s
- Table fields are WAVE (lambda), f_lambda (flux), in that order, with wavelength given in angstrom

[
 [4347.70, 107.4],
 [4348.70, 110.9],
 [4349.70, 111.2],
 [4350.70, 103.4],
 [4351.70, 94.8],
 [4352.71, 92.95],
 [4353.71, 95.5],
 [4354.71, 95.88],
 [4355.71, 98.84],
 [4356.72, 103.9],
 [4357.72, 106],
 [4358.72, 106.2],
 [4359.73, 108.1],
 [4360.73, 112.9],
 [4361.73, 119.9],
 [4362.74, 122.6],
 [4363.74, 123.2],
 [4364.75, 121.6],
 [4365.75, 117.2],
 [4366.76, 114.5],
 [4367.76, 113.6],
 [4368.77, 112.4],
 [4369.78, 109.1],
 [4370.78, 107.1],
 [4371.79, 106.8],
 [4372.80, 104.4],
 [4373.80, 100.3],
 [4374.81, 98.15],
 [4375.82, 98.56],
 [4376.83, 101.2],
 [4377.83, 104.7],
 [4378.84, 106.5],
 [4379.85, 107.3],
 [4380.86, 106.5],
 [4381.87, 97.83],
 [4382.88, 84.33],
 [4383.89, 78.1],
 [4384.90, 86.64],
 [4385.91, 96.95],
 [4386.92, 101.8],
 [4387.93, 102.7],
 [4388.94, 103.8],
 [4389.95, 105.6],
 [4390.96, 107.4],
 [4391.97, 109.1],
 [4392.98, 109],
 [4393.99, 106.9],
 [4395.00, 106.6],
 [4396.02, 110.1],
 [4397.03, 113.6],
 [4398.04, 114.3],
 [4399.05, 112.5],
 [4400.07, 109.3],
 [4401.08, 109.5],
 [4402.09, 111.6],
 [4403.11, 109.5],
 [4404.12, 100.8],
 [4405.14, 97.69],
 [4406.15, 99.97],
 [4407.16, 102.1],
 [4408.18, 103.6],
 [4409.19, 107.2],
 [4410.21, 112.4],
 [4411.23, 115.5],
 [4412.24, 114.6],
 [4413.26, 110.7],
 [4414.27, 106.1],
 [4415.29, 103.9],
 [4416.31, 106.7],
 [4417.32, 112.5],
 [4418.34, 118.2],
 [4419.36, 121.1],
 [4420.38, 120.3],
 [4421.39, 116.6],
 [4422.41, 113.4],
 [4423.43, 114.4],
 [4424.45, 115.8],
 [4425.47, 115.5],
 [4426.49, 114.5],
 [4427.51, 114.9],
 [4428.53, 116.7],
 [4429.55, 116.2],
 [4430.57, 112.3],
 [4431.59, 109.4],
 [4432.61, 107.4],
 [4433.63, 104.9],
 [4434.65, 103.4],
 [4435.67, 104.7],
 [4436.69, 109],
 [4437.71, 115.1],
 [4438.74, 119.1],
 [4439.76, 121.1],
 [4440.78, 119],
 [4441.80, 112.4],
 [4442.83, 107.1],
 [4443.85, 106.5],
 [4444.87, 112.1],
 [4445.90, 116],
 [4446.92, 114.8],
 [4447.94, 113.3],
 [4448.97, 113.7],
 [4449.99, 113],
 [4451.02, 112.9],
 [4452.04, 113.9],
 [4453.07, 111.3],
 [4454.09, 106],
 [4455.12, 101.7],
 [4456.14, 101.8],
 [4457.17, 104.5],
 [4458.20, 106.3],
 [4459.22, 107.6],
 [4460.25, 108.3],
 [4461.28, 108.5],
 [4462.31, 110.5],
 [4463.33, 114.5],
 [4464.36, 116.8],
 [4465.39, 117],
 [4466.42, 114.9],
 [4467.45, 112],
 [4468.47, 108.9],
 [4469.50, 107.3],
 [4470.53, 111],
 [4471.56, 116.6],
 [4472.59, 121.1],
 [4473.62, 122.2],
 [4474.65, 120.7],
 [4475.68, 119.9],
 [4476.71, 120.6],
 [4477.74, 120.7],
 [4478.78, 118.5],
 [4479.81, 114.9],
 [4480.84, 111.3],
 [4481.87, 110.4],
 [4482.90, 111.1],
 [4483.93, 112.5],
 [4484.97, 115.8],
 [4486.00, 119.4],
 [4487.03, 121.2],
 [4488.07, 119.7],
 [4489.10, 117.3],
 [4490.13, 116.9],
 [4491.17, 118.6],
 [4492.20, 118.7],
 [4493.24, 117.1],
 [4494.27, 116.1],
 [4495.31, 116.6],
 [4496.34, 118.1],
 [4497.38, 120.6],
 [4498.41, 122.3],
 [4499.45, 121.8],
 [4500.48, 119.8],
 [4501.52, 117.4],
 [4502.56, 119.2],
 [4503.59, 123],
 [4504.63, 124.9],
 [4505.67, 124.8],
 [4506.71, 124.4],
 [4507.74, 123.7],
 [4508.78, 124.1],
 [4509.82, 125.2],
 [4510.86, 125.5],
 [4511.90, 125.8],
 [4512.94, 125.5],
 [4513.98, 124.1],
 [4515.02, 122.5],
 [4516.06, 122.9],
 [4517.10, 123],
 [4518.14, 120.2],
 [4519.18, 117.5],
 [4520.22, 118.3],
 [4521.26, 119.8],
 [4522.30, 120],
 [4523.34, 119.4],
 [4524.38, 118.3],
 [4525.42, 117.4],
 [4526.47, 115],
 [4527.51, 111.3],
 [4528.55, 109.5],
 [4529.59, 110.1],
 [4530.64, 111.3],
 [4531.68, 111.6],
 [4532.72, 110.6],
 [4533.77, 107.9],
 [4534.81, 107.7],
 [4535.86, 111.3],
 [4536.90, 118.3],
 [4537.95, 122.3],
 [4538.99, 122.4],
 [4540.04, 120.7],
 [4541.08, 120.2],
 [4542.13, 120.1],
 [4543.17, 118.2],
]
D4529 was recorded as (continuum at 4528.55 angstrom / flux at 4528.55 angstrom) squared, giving 1.01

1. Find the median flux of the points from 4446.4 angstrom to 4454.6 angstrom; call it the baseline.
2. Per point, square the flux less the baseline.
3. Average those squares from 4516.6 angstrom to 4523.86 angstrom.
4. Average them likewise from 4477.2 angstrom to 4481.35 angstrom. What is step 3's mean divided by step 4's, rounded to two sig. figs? 2.0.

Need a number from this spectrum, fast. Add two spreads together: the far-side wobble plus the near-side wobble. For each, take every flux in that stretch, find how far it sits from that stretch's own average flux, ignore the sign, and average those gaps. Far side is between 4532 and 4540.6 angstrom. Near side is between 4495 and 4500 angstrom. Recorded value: 7.8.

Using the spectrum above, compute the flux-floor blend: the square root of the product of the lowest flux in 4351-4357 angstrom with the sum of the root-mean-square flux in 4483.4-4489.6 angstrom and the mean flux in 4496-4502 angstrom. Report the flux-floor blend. 149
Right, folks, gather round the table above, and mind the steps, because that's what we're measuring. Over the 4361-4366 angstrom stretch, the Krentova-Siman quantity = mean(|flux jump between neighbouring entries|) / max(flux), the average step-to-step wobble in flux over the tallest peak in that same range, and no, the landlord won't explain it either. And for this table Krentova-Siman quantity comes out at 0.019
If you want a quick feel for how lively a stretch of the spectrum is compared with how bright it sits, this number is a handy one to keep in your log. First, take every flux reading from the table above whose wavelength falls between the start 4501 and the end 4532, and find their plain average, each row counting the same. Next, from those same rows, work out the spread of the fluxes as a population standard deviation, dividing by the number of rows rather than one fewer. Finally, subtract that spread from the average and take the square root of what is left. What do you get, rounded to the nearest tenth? 10.7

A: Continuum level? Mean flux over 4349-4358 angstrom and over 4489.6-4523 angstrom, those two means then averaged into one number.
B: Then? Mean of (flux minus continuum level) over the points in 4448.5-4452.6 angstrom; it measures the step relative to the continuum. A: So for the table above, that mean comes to 2.6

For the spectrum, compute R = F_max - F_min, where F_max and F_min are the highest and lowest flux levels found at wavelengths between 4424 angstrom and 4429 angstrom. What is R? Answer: 2.2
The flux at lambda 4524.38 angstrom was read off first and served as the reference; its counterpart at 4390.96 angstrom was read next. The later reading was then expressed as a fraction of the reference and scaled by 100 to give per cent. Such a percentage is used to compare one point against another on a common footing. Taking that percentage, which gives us 91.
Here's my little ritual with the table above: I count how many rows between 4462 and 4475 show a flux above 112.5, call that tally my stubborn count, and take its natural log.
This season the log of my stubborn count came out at 2.08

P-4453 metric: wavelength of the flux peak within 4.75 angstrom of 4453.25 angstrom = 4452.04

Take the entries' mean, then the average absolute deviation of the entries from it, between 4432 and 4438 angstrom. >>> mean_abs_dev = 3.1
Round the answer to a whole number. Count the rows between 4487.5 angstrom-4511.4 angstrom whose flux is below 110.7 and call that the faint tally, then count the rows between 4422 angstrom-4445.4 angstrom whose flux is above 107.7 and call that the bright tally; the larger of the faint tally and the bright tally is 17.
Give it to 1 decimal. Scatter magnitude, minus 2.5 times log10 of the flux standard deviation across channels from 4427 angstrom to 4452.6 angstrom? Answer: -1.7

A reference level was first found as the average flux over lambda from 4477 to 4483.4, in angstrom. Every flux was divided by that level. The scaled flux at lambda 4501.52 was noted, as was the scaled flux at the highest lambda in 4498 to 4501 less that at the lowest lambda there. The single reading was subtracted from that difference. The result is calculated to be -1.05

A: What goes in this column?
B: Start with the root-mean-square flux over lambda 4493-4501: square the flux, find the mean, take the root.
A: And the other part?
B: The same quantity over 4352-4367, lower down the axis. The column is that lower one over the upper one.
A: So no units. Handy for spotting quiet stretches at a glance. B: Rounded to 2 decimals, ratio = 0.92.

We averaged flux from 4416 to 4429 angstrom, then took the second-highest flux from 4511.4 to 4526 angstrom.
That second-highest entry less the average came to 10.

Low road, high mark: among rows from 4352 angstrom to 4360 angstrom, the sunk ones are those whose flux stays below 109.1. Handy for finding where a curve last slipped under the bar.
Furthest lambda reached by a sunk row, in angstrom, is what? 4359.73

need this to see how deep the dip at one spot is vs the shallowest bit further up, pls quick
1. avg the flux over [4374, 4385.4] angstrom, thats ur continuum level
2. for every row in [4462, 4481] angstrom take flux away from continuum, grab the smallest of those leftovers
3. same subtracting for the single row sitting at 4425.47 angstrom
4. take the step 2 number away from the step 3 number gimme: 7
